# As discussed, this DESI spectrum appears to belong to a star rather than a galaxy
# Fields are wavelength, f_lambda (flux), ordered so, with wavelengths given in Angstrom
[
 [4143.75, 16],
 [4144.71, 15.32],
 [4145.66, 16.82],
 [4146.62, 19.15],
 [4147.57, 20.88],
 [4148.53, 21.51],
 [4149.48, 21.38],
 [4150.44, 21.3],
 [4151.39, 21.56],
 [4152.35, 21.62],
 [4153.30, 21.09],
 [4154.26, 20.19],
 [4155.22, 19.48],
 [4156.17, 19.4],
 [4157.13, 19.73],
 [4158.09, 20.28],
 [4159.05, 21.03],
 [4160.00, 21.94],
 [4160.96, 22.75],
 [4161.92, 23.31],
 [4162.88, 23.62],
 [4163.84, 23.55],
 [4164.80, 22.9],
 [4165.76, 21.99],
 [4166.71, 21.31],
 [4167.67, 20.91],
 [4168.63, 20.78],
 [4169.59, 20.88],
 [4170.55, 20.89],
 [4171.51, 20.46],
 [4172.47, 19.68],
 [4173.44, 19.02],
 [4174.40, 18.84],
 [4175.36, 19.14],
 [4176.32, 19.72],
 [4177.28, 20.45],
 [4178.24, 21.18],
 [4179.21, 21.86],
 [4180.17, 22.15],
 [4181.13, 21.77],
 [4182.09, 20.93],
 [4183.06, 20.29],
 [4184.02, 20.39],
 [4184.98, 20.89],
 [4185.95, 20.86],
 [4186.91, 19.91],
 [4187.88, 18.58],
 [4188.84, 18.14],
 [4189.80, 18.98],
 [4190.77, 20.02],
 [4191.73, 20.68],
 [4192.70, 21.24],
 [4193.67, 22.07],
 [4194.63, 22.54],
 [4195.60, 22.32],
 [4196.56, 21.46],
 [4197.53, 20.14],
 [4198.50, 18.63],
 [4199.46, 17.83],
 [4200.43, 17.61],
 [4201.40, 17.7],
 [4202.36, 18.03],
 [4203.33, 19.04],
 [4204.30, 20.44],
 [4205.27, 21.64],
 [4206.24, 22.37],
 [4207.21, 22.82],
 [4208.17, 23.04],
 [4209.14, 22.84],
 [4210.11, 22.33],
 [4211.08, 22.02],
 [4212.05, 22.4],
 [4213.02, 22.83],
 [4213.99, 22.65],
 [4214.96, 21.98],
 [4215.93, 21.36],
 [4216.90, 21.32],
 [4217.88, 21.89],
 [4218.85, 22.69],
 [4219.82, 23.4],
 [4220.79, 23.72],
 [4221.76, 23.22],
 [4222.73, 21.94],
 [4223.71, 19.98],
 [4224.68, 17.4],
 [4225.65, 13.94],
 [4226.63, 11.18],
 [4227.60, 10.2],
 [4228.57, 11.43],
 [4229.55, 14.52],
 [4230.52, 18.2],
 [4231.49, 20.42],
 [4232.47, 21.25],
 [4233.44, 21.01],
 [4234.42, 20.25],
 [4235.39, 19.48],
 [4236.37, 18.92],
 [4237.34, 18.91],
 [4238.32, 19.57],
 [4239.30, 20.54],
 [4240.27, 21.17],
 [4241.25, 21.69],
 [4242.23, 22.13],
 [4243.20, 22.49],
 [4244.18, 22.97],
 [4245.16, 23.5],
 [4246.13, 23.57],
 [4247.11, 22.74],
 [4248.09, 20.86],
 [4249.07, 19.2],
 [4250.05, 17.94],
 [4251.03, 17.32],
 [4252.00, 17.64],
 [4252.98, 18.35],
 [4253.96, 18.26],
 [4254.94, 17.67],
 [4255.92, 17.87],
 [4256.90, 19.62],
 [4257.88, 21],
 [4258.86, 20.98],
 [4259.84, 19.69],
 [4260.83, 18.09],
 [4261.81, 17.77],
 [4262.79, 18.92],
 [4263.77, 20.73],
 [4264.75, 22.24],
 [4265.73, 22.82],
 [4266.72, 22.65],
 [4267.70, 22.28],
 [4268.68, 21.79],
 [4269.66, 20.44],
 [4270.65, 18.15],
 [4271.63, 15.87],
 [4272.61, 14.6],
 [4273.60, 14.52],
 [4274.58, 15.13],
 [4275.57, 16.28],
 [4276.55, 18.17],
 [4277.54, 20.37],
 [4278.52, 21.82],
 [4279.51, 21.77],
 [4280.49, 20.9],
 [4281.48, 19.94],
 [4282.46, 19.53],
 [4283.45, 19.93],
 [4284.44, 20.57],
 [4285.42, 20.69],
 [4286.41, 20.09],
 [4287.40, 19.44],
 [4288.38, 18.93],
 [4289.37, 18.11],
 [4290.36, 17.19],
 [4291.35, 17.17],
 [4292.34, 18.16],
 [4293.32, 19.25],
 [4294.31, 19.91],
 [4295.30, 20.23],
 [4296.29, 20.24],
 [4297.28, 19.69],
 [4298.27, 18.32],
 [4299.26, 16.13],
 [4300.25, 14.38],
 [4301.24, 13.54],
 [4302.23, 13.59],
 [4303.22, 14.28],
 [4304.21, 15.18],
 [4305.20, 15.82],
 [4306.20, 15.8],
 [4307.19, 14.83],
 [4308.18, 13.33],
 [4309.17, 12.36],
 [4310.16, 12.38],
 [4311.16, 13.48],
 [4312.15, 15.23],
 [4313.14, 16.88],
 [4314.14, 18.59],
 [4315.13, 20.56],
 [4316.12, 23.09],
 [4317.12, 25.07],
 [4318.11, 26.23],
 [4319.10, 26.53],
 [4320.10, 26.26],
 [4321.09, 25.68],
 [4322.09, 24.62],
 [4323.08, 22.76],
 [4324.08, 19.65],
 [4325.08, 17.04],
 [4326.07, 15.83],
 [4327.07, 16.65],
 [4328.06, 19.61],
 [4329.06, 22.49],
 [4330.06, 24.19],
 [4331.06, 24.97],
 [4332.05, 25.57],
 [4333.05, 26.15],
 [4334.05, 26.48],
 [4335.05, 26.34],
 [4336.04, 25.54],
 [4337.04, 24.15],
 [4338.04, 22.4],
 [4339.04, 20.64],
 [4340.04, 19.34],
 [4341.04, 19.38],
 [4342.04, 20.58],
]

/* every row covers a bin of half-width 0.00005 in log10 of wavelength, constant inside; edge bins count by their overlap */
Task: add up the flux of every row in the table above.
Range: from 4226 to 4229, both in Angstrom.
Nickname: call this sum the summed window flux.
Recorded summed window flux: 33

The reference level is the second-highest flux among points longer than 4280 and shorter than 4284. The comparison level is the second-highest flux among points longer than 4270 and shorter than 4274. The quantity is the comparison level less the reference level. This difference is -4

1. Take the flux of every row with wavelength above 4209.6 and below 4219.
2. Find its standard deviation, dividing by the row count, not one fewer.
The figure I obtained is 0.50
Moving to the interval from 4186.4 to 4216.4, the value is 1.80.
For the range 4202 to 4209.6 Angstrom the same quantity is 1.79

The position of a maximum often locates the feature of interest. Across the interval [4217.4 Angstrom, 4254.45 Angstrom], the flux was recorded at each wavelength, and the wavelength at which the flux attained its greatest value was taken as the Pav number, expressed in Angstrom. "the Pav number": 4220.79 Angstrom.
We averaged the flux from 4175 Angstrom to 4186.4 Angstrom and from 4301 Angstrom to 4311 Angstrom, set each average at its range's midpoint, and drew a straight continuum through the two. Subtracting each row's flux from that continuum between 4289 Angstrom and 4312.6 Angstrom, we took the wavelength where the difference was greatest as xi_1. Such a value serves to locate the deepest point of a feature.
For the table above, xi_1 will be 4309.17 Angstrom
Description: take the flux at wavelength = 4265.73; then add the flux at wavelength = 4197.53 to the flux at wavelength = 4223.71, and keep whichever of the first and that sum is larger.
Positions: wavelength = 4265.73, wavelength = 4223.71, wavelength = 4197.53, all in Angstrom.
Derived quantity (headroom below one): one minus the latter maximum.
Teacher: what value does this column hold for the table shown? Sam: -39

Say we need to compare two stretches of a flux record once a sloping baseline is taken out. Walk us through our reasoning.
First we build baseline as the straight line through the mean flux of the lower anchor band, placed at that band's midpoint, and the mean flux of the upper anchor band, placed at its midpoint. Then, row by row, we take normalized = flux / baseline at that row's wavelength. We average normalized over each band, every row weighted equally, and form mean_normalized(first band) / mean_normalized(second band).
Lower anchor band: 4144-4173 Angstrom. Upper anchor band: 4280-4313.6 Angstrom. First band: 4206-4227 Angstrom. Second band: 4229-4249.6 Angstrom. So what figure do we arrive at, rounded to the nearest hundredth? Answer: 1.00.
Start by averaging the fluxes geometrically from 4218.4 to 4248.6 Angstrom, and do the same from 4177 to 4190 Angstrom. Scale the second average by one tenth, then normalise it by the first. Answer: 0.106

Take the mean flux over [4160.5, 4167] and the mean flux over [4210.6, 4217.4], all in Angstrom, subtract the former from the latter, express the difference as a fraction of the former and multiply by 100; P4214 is -3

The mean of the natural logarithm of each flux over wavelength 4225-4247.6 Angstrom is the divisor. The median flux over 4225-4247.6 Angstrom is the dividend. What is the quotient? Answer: 6.98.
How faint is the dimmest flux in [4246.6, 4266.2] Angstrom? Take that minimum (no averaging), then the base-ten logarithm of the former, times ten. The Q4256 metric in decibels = 12.4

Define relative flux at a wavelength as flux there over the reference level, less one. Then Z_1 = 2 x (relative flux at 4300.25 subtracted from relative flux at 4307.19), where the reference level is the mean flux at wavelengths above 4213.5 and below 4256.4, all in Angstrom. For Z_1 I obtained 0.0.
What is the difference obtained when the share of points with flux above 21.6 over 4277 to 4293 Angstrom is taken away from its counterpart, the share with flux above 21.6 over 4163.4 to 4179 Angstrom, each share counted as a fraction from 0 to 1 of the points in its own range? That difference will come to 0.1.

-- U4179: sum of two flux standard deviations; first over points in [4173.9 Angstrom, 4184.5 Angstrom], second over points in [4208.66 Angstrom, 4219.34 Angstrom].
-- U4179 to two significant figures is 1.6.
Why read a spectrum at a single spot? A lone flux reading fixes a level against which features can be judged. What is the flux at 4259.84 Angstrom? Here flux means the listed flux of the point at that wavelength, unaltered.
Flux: 19.69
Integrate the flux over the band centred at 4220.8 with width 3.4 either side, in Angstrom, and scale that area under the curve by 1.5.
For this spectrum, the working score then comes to 229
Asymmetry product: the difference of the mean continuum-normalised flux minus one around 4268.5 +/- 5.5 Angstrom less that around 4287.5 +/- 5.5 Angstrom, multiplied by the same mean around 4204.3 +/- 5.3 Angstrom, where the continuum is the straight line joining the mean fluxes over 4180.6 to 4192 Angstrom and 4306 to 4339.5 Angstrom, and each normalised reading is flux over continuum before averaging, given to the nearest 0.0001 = 0.0001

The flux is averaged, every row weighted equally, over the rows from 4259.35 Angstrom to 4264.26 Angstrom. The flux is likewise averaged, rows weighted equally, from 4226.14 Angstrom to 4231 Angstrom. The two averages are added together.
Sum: 32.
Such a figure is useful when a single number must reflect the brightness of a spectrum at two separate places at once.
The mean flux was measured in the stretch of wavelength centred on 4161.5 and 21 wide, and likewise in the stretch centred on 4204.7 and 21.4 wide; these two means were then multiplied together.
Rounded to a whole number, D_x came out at 449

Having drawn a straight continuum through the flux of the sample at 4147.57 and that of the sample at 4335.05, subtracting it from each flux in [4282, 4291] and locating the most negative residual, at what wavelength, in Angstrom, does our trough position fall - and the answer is 4290.36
